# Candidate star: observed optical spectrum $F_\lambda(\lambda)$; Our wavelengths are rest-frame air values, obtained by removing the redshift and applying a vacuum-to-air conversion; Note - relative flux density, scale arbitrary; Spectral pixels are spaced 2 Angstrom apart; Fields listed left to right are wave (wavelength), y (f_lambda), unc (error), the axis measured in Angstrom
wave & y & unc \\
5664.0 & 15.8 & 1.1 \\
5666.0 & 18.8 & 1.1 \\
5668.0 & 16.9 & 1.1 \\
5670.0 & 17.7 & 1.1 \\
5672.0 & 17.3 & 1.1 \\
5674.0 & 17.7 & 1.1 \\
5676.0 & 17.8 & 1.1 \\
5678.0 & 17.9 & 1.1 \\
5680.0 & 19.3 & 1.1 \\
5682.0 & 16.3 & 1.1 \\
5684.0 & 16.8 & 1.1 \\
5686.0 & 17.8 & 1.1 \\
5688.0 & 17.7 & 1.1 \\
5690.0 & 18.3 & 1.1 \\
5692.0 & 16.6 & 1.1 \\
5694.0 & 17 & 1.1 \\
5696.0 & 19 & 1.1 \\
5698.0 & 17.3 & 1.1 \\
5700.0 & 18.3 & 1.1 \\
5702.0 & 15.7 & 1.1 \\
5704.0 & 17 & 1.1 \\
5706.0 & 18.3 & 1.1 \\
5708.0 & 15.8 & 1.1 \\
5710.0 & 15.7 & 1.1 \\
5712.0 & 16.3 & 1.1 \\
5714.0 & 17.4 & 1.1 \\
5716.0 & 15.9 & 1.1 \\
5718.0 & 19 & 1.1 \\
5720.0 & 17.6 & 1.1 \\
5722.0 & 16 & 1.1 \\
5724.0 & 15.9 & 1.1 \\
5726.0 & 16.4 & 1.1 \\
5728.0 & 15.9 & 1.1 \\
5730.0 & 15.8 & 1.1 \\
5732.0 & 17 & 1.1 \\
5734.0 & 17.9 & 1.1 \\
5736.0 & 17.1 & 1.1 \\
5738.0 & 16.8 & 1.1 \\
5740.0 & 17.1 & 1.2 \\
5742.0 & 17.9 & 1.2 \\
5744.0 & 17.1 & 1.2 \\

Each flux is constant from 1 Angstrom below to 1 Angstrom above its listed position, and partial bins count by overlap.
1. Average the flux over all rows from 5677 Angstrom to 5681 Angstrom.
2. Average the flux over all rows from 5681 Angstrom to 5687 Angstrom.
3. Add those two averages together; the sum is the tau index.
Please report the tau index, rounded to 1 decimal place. 35.6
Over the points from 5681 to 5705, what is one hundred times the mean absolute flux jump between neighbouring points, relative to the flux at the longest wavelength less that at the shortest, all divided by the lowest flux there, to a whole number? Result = 11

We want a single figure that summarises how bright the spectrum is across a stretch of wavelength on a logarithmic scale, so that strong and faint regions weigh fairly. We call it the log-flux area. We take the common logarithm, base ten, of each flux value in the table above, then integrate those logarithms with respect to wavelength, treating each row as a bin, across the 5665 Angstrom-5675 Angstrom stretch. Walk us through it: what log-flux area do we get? 12.5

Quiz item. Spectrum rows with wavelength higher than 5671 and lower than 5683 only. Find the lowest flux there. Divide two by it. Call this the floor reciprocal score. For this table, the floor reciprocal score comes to 0.123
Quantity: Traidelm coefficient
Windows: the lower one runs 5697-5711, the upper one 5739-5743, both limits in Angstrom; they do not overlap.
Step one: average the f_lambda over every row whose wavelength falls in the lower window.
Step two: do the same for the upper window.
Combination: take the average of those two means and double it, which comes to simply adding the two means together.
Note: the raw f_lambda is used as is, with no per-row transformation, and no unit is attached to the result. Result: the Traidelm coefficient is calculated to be 34.4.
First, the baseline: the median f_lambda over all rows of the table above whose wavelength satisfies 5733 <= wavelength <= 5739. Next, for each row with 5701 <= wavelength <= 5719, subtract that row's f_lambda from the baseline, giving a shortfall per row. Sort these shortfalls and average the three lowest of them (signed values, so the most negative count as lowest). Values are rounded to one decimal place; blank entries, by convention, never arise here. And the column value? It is -1.1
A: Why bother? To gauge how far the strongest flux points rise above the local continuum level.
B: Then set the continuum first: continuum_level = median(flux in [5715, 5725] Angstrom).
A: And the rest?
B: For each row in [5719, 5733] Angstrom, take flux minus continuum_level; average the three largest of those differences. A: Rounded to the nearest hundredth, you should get 1.00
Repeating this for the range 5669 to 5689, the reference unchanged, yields 2.33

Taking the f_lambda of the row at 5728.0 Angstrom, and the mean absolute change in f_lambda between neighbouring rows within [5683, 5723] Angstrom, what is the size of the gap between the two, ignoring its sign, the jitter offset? 14.6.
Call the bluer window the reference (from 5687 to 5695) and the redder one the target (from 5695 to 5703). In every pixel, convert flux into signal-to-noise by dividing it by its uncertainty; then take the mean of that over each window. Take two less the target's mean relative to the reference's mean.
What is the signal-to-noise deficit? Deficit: 0.99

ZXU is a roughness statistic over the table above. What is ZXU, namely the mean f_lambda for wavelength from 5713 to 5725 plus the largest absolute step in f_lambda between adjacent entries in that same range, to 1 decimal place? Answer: 20.1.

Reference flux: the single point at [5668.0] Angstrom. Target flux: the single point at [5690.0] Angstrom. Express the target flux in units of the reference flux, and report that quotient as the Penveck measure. 1.08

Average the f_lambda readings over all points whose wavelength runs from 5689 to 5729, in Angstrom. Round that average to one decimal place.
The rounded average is 17.0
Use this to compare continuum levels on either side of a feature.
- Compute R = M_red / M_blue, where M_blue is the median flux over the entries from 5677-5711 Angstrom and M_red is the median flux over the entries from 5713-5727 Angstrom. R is 0.95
